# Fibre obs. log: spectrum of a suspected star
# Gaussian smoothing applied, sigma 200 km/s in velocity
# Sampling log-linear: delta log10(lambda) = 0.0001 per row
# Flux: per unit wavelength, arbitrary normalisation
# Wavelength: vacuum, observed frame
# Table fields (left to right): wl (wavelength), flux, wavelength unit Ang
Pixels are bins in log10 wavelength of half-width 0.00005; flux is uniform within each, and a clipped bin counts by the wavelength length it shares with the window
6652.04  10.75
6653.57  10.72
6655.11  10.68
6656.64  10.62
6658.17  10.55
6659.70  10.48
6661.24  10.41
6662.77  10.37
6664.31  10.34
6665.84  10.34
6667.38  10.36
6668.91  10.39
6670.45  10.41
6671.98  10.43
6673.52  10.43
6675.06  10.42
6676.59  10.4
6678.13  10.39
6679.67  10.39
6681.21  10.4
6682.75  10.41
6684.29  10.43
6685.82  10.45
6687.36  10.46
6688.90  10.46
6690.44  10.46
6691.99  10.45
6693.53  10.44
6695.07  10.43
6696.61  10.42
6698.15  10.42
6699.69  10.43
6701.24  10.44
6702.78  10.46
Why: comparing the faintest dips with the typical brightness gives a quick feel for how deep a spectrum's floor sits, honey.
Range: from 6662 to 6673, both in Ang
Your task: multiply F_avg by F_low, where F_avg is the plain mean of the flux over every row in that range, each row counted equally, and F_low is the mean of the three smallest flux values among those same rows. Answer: 107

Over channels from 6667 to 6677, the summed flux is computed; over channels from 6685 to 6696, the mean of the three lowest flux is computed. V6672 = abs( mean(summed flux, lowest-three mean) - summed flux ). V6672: 31.2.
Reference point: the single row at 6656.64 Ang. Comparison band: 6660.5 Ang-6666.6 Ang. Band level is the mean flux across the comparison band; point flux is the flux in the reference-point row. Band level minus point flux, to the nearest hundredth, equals -0.25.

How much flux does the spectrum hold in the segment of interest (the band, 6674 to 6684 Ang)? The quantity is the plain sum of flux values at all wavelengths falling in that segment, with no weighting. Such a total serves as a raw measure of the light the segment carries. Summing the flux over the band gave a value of 62.4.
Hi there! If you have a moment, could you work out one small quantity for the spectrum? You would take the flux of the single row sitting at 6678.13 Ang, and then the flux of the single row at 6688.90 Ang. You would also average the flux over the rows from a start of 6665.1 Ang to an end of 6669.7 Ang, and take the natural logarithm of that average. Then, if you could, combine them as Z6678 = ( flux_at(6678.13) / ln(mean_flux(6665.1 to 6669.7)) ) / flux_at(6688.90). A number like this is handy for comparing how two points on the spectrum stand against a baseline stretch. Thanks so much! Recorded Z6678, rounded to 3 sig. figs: 0.425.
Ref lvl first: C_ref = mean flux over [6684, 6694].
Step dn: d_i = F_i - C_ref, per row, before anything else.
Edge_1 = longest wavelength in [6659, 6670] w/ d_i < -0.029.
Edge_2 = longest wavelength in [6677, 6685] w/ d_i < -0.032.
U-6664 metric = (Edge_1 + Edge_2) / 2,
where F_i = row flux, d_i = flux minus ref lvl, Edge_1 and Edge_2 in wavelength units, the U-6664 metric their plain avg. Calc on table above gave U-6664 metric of 6675.8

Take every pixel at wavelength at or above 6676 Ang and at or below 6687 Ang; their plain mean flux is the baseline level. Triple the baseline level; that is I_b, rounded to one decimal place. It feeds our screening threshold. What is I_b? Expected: 31.2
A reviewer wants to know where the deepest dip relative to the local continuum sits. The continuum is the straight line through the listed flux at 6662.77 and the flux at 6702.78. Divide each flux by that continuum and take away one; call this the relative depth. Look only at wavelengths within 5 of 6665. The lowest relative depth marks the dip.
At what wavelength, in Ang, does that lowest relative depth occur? 6665.84 Ang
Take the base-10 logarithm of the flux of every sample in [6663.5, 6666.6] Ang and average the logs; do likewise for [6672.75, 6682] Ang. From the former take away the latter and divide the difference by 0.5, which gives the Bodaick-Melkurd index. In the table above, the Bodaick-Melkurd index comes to -0.005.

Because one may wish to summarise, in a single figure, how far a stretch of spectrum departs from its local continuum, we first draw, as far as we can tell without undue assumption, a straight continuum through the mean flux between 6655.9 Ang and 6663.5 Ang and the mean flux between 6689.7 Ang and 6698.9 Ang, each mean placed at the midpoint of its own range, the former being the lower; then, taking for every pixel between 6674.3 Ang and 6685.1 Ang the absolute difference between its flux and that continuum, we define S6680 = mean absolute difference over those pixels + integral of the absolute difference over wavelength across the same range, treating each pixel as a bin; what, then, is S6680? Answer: 0.61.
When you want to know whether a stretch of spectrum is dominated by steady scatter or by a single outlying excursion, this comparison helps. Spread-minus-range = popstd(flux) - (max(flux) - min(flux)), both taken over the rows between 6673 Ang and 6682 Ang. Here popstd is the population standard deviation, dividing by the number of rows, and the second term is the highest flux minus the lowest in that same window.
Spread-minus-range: -0.025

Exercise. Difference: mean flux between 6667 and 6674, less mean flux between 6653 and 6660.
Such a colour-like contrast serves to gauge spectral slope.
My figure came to -0.21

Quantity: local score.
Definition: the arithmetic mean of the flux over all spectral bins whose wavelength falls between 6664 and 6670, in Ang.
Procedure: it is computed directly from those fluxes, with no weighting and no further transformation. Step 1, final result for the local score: 10.36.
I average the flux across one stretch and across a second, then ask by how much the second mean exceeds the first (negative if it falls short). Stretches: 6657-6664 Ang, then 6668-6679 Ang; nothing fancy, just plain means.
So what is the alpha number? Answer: -0.04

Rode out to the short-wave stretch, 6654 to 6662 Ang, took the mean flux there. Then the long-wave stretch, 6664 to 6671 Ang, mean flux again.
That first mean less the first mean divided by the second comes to 9.53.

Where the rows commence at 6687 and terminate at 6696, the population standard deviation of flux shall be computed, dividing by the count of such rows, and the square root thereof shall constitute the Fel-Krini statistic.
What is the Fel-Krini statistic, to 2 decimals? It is 0.11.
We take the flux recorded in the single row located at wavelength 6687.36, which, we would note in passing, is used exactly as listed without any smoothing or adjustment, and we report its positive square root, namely 3.23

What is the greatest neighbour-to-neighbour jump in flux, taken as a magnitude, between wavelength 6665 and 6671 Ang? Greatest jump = 0.030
